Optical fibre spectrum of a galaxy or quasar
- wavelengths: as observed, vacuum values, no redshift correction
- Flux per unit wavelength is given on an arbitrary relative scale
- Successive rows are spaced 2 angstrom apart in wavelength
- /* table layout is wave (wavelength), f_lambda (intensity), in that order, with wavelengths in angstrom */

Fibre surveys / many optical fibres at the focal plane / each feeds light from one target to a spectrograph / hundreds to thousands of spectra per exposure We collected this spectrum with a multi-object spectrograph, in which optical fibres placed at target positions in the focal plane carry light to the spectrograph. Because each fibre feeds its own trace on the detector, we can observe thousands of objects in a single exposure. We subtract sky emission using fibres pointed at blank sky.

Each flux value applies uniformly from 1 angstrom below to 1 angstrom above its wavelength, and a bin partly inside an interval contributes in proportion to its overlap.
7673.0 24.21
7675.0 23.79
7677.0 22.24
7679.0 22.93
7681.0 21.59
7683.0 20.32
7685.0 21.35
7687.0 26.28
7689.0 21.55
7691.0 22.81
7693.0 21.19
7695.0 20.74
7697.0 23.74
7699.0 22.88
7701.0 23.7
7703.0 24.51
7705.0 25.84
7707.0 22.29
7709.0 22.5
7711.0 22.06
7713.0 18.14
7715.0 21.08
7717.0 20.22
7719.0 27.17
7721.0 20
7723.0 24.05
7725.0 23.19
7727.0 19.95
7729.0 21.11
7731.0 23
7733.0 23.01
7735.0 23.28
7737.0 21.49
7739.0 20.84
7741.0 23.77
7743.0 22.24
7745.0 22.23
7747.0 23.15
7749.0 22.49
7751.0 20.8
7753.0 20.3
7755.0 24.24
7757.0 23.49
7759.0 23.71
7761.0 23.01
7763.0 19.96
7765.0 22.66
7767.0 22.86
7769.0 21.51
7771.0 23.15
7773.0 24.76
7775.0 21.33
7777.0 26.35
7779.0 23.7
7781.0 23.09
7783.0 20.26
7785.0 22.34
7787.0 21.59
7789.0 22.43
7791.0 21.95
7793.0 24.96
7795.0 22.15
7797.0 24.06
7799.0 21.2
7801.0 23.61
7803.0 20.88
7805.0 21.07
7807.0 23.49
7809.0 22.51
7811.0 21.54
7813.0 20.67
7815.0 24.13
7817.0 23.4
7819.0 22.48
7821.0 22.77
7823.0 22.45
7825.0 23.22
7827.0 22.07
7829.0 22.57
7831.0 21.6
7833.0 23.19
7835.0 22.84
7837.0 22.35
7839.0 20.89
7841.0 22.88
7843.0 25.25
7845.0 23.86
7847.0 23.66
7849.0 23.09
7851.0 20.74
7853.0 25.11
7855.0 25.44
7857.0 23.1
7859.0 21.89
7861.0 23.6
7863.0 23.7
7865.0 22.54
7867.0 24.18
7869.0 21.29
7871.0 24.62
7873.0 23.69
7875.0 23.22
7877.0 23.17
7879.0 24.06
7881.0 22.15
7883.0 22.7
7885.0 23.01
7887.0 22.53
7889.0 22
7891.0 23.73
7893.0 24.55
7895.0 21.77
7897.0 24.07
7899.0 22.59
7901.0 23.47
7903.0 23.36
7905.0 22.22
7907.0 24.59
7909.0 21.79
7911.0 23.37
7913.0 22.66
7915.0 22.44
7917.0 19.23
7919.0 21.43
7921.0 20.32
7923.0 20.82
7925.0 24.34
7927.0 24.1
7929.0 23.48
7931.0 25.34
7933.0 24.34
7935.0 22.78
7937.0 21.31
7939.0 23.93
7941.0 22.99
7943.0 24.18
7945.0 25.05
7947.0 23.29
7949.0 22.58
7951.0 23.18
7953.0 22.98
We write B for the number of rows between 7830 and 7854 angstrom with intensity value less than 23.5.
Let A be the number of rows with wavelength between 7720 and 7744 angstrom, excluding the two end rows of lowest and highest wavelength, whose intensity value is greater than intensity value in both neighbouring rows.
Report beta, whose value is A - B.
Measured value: -5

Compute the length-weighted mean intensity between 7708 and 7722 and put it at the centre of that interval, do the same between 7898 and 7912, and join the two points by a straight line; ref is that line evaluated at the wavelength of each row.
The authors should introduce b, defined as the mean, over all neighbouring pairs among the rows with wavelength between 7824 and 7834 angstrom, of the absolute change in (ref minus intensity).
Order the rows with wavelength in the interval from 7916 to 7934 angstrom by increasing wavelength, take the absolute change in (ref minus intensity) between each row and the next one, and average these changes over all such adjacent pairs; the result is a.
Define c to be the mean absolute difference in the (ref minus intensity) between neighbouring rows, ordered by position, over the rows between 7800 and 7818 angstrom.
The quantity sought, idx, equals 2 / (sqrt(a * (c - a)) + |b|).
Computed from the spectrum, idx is 1.3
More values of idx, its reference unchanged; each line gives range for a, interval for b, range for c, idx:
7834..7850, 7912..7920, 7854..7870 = 0.8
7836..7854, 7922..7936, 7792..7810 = 1.0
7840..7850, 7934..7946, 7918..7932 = 1.1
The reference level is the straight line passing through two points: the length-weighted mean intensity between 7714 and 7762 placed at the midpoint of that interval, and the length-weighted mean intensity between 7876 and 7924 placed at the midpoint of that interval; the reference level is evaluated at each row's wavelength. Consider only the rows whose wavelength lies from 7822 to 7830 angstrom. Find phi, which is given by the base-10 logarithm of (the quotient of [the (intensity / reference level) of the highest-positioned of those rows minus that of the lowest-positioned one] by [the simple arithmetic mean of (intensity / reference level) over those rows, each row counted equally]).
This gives -2.30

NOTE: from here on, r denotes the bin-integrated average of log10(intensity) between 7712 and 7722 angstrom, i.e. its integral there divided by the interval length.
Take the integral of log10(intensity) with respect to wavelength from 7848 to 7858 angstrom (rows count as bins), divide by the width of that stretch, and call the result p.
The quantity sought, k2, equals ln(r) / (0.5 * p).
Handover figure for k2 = 0.4105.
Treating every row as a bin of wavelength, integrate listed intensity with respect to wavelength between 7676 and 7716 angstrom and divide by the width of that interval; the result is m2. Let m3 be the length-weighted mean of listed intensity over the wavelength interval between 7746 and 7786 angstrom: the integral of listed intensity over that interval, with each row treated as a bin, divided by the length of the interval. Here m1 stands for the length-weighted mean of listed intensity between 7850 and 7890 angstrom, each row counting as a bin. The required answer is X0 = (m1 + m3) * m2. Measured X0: 1025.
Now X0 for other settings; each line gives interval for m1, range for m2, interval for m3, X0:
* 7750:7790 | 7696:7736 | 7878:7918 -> 1025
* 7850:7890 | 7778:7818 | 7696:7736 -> 1027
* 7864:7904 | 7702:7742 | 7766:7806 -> 1025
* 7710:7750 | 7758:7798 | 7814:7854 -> 1027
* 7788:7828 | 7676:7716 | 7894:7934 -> 1015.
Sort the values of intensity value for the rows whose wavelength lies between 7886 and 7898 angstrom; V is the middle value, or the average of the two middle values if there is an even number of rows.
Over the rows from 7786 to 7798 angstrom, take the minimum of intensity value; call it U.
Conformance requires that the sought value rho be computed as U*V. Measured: 499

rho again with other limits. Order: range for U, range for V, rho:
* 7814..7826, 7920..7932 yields 534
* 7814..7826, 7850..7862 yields 524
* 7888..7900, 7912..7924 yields 460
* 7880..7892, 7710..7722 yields 454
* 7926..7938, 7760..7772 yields 485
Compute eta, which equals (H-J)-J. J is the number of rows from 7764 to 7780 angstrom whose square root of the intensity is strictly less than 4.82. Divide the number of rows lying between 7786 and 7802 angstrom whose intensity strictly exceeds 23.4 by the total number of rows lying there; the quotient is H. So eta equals -9.6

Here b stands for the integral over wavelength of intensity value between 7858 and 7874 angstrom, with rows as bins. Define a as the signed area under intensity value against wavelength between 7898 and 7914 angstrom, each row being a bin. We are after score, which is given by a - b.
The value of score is -3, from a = 368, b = 371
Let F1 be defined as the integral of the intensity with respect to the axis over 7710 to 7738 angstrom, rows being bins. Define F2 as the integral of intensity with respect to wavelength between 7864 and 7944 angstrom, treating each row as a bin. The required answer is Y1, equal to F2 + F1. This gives 2452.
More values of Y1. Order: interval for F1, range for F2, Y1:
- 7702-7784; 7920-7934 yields 2171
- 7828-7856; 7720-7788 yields 2173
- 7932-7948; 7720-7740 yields 816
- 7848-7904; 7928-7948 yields 1772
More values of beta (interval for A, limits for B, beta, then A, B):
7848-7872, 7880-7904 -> -6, 3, 9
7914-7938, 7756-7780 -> -5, 3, 8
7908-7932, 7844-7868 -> -2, 3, 5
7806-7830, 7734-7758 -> -7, 3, 10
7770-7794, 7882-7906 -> -5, 4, 9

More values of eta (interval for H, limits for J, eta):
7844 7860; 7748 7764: -9.5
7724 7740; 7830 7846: -12.0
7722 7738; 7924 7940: -3.9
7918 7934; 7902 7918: -9.4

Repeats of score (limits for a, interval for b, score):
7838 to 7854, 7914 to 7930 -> 19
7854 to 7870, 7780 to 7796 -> 14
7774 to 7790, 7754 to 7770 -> -1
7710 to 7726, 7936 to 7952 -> -21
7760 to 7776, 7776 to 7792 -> -5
